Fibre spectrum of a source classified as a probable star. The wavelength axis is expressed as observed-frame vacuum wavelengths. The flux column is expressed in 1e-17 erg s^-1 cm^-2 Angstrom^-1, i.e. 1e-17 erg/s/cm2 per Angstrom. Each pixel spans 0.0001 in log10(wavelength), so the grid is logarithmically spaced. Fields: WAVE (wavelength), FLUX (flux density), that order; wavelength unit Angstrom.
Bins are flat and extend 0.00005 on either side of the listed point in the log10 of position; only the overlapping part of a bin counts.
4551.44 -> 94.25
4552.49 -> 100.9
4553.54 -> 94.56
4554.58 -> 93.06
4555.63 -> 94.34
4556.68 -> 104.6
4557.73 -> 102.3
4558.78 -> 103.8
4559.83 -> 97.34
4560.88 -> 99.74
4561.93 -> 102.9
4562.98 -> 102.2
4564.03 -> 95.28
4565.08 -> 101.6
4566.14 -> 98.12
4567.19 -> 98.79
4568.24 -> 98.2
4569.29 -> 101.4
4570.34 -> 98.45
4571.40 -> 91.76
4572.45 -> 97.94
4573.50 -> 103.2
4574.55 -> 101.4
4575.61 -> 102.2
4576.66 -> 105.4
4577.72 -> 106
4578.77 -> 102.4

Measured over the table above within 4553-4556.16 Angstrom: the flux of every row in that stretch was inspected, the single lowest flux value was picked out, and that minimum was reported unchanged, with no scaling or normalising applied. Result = 93.06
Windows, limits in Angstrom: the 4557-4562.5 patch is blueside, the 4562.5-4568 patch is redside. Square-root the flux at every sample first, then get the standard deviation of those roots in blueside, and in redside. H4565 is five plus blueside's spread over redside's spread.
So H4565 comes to 5.93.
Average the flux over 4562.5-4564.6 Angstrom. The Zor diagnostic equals 99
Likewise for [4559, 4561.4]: 99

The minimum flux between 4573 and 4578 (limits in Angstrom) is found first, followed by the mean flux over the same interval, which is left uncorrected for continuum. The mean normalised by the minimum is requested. 1.02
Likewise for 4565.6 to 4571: 1.01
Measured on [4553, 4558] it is 1.05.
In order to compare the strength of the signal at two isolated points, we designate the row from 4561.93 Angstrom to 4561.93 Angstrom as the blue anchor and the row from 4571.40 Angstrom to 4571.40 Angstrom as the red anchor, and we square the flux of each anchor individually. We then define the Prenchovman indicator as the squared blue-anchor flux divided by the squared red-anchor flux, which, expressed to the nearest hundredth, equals 1.26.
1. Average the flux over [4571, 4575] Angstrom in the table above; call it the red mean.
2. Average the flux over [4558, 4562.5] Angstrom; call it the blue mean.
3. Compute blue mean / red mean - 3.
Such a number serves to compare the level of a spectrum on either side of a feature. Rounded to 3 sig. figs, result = -1.98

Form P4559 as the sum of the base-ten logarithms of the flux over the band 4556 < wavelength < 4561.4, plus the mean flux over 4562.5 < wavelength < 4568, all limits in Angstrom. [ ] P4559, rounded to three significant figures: 109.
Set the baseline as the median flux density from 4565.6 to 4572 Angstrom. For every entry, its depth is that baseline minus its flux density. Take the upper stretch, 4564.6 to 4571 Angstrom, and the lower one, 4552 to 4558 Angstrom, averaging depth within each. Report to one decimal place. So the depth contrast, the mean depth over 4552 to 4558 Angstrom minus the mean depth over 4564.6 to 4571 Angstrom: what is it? 1.1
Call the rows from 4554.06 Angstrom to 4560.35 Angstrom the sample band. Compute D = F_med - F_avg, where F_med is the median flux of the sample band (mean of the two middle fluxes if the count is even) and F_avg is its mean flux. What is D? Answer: 0.6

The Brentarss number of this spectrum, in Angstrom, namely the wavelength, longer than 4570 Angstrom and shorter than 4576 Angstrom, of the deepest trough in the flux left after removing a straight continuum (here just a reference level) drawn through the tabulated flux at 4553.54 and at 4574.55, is 4571.40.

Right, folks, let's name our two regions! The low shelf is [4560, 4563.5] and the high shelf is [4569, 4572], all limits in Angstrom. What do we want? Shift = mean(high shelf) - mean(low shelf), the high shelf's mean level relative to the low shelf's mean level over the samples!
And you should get -4.4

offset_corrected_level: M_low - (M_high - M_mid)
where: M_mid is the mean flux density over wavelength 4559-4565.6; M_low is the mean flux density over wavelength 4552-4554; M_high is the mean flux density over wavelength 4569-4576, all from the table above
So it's 98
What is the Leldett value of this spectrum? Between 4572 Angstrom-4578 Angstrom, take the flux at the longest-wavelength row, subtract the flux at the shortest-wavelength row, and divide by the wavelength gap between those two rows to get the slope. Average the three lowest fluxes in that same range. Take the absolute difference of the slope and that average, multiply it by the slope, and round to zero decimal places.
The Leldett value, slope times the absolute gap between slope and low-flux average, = 151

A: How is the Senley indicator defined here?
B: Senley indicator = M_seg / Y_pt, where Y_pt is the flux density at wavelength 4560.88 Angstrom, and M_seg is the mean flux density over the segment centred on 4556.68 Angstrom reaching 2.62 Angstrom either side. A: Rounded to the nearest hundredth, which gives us 1.00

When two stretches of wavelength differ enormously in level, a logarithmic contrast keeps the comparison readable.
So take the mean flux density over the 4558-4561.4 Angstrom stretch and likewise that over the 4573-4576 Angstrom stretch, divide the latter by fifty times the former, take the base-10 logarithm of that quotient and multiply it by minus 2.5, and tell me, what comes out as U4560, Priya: 4.23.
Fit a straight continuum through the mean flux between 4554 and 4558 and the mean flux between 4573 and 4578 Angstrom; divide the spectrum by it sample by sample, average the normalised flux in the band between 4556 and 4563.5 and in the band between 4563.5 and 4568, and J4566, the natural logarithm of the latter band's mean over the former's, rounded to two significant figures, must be -0.049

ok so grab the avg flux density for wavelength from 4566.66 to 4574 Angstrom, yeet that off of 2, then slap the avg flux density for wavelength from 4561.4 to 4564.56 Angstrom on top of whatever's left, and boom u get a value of 3.6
